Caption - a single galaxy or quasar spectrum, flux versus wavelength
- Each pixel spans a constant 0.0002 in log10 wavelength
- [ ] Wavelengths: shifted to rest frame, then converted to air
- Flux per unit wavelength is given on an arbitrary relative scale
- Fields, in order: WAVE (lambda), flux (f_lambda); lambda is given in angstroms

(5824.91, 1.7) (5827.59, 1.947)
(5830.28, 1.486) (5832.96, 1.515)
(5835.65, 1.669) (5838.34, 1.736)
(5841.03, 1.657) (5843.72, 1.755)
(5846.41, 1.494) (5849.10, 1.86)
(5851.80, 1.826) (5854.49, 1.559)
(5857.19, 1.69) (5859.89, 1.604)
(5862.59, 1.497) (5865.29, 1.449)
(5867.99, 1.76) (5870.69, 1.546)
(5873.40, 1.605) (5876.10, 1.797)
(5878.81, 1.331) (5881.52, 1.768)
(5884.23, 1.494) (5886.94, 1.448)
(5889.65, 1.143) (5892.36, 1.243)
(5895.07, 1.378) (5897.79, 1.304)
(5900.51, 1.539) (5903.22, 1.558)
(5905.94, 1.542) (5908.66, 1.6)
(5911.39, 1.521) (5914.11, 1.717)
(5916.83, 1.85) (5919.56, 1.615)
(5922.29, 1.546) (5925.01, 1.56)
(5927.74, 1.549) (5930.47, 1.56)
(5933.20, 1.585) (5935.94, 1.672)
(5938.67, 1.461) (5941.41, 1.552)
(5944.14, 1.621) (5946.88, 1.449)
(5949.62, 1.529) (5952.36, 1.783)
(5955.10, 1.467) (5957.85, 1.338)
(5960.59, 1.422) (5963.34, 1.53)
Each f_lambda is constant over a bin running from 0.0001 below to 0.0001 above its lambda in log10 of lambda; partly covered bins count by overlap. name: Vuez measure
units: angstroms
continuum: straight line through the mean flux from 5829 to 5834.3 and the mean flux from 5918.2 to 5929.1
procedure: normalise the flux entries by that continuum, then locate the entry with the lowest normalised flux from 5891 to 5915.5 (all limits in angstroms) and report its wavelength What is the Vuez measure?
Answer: 5892.36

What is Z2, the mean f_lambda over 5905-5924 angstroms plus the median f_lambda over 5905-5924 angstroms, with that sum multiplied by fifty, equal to 161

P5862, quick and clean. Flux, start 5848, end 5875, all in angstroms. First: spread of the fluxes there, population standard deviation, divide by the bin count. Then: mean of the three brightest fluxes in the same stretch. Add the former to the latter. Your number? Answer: 1.95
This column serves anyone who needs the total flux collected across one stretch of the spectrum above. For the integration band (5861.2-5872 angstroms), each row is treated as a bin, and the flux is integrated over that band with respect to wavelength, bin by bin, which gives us 16.9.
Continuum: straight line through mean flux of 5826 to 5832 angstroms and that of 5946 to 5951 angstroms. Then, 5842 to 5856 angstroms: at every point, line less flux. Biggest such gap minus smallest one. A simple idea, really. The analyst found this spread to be 0.37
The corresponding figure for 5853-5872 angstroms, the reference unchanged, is 0.32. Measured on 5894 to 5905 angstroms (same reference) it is 0.26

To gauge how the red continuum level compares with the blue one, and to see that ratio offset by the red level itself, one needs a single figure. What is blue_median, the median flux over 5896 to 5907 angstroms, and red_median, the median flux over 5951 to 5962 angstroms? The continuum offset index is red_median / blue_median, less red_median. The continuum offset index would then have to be -0.51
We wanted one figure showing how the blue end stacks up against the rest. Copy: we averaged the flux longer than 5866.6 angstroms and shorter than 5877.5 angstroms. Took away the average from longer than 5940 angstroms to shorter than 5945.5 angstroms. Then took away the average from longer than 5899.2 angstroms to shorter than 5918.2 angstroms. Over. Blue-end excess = -1.53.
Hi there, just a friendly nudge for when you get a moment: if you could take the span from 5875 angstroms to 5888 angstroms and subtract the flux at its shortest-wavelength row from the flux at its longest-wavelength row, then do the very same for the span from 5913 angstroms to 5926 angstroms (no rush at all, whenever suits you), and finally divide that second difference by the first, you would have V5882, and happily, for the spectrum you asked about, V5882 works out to 0.4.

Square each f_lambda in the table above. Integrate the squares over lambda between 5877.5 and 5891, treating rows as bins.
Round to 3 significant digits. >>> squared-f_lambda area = 28.5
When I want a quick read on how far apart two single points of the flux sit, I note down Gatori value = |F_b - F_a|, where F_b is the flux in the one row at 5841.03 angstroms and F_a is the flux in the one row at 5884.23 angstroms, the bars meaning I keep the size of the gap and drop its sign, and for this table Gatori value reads 0.16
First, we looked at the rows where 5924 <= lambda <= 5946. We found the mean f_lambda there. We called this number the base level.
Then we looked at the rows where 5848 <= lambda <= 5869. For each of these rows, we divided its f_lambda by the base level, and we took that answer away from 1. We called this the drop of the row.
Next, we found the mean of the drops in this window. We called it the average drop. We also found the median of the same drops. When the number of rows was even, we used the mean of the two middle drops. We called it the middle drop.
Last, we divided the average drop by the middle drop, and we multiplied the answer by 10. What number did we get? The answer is 11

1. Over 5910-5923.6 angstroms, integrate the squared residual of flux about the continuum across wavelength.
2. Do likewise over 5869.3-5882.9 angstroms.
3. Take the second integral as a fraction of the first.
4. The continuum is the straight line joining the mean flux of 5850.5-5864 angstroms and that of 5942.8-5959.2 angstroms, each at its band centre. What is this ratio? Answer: 1.3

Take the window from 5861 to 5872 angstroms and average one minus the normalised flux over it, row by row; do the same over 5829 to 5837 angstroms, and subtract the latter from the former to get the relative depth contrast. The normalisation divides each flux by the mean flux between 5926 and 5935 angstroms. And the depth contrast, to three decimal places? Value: -0.004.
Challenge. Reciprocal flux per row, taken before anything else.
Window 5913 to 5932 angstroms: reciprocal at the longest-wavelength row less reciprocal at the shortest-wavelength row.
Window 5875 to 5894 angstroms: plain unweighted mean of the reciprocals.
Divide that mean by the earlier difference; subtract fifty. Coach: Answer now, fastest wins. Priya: -38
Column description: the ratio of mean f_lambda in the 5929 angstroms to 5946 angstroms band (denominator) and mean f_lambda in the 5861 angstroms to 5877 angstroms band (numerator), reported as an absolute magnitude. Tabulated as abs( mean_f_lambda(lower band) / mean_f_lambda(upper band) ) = 1.02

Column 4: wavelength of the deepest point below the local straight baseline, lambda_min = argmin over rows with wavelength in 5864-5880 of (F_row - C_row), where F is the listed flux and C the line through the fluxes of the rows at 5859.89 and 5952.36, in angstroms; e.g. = 5878.81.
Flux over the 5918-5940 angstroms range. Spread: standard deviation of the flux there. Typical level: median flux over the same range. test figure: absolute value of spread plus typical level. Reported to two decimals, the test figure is 1.62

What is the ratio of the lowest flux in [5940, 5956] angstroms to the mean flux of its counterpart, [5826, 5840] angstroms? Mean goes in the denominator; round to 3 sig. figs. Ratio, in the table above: 0.867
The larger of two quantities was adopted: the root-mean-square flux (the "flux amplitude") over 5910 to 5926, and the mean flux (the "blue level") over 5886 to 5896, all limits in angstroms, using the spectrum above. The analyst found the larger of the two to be 1.64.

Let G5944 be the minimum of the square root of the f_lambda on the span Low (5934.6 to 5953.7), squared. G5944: 1.45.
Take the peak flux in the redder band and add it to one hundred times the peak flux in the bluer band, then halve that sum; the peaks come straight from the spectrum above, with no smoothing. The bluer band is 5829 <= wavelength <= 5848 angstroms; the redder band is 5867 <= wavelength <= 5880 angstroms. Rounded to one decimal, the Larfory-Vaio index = 88.6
